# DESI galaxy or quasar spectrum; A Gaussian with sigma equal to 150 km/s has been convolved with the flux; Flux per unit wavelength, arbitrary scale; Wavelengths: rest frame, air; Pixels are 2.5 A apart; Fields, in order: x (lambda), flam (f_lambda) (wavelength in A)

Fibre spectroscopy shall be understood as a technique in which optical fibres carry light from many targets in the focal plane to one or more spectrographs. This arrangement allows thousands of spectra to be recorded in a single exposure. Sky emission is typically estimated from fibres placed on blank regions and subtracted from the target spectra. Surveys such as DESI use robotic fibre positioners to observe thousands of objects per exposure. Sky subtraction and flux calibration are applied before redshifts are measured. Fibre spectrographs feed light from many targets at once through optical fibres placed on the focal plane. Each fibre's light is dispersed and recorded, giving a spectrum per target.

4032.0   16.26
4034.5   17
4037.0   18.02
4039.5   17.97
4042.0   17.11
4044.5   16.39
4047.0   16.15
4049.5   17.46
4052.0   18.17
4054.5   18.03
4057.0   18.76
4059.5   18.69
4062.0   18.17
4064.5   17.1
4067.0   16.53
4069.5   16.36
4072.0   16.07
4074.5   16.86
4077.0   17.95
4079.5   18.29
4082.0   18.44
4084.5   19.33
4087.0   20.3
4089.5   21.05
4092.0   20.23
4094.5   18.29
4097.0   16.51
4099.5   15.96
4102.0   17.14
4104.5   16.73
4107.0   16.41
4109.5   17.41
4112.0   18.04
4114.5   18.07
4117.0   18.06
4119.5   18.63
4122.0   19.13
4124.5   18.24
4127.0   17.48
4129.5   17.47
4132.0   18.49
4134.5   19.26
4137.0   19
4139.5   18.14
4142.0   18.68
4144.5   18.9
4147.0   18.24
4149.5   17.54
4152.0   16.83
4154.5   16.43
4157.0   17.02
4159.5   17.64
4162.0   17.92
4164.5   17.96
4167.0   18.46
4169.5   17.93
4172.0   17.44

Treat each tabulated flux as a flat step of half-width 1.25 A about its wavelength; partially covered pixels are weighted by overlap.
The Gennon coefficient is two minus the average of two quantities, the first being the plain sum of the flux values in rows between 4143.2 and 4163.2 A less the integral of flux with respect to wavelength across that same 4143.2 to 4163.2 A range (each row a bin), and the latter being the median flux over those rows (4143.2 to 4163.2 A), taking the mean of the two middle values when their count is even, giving 99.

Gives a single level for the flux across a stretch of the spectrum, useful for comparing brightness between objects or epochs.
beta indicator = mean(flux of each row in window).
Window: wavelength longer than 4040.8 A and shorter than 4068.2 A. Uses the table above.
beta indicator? 17.5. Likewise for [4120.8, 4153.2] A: 18.3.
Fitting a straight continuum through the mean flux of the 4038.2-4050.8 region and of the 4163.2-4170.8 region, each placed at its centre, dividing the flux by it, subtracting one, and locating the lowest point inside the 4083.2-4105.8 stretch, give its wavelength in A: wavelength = 4099.5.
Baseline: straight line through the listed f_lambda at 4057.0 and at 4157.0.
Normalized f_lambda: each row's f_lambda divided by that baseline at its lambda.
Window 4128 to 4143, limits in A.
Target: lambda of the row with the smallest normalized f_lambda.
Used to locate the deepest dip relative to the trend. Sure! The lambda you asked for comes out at 4129.5 A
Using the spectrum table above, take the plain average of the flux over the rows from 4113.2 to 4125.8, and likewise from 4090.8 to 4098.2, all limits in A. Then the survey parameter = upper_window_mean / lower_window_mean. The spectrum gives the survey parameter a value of 1.00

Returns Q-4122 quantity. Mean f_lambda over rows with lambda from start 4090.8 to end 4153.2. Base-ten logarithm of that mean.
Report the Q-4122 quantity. 1.25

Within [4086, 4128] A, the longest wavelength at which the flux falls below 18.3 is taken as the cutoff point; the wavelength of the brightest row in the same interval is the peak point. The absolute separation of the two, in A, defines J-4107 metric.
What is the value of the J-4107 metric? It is 37.5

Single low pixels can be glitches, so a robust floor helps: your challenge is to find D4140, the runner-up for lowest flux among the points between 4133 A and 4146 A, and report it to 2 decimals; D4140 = 18.68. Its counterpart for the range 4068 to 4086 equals 16.36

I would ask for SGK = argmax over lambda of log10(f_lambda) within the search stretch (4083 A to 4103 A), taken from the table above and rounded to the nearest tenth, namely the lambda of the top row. 4089.5 A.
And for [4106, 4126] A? 4122.0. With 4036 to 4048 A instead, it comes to 4037.0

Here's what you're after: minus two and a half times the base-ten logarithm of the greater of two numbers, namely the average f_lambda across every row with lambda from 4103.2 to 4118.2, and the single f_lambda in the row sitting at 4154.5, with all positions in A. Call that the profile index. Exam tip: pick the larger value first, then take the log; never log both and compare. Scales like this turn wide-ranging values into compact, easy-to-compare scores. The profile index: -3.10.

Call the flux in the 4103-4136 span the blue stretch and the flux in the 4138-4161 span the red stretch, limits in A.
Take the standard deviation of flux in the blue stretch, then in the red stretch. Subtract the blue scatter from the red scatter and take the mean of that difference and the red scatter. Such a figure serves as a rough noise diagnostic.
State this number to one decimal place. 0.4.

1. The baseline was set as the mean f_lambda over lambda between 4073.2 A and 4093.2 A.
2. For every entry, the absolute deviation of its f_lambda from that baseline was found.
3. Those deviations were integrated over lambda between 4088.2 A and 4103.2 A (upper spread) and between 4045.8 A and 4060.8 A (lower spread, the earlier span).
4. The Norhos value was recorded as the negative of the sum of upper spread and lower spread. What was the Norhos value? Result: -46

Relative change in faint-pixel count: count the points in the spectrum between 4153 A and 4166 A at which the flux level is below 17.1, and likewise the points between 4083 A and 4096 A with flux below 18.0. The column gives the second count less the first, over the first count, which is -1.0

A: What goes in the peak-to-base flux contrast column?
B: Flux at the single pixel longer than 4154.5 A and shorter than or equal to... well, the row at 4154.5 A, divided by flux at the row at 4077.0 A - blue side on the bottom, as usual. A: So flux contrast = 0.92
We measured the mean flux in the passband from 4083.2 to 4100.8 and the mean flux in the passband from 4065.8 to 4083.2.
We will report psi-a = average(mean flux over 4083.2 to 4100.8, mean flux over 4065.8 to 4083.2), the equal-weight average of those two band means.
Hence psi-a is 18.01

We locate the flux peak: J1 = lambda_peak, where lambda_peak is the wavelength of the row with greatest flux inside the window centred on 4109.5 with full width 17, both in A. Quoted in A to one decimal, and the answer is 4114.5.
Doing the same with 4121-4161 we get 4134.5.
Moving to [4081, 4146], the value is 4089.5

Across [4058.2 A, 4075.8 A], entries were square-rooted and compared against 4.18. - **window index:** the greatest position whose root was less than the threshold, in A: 4074.5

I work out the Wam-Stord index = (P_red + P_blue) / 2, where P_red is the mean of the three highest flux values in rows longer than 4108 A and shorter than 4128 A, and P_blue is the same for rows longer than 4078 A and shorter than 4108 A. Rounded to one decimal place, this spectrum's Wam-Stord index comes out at 19.6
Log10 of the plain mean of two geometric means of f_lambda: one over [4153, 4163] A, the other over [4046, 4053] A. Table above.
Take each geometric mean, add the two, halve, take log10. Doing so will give 1.237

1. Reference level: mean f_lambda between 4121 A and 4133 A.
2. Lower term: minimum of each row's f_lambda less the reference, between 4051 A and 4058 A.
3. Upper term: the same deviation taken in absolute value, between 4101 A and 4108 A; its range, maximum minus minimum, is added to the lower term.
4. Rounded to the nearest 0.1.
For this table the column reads 0.6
